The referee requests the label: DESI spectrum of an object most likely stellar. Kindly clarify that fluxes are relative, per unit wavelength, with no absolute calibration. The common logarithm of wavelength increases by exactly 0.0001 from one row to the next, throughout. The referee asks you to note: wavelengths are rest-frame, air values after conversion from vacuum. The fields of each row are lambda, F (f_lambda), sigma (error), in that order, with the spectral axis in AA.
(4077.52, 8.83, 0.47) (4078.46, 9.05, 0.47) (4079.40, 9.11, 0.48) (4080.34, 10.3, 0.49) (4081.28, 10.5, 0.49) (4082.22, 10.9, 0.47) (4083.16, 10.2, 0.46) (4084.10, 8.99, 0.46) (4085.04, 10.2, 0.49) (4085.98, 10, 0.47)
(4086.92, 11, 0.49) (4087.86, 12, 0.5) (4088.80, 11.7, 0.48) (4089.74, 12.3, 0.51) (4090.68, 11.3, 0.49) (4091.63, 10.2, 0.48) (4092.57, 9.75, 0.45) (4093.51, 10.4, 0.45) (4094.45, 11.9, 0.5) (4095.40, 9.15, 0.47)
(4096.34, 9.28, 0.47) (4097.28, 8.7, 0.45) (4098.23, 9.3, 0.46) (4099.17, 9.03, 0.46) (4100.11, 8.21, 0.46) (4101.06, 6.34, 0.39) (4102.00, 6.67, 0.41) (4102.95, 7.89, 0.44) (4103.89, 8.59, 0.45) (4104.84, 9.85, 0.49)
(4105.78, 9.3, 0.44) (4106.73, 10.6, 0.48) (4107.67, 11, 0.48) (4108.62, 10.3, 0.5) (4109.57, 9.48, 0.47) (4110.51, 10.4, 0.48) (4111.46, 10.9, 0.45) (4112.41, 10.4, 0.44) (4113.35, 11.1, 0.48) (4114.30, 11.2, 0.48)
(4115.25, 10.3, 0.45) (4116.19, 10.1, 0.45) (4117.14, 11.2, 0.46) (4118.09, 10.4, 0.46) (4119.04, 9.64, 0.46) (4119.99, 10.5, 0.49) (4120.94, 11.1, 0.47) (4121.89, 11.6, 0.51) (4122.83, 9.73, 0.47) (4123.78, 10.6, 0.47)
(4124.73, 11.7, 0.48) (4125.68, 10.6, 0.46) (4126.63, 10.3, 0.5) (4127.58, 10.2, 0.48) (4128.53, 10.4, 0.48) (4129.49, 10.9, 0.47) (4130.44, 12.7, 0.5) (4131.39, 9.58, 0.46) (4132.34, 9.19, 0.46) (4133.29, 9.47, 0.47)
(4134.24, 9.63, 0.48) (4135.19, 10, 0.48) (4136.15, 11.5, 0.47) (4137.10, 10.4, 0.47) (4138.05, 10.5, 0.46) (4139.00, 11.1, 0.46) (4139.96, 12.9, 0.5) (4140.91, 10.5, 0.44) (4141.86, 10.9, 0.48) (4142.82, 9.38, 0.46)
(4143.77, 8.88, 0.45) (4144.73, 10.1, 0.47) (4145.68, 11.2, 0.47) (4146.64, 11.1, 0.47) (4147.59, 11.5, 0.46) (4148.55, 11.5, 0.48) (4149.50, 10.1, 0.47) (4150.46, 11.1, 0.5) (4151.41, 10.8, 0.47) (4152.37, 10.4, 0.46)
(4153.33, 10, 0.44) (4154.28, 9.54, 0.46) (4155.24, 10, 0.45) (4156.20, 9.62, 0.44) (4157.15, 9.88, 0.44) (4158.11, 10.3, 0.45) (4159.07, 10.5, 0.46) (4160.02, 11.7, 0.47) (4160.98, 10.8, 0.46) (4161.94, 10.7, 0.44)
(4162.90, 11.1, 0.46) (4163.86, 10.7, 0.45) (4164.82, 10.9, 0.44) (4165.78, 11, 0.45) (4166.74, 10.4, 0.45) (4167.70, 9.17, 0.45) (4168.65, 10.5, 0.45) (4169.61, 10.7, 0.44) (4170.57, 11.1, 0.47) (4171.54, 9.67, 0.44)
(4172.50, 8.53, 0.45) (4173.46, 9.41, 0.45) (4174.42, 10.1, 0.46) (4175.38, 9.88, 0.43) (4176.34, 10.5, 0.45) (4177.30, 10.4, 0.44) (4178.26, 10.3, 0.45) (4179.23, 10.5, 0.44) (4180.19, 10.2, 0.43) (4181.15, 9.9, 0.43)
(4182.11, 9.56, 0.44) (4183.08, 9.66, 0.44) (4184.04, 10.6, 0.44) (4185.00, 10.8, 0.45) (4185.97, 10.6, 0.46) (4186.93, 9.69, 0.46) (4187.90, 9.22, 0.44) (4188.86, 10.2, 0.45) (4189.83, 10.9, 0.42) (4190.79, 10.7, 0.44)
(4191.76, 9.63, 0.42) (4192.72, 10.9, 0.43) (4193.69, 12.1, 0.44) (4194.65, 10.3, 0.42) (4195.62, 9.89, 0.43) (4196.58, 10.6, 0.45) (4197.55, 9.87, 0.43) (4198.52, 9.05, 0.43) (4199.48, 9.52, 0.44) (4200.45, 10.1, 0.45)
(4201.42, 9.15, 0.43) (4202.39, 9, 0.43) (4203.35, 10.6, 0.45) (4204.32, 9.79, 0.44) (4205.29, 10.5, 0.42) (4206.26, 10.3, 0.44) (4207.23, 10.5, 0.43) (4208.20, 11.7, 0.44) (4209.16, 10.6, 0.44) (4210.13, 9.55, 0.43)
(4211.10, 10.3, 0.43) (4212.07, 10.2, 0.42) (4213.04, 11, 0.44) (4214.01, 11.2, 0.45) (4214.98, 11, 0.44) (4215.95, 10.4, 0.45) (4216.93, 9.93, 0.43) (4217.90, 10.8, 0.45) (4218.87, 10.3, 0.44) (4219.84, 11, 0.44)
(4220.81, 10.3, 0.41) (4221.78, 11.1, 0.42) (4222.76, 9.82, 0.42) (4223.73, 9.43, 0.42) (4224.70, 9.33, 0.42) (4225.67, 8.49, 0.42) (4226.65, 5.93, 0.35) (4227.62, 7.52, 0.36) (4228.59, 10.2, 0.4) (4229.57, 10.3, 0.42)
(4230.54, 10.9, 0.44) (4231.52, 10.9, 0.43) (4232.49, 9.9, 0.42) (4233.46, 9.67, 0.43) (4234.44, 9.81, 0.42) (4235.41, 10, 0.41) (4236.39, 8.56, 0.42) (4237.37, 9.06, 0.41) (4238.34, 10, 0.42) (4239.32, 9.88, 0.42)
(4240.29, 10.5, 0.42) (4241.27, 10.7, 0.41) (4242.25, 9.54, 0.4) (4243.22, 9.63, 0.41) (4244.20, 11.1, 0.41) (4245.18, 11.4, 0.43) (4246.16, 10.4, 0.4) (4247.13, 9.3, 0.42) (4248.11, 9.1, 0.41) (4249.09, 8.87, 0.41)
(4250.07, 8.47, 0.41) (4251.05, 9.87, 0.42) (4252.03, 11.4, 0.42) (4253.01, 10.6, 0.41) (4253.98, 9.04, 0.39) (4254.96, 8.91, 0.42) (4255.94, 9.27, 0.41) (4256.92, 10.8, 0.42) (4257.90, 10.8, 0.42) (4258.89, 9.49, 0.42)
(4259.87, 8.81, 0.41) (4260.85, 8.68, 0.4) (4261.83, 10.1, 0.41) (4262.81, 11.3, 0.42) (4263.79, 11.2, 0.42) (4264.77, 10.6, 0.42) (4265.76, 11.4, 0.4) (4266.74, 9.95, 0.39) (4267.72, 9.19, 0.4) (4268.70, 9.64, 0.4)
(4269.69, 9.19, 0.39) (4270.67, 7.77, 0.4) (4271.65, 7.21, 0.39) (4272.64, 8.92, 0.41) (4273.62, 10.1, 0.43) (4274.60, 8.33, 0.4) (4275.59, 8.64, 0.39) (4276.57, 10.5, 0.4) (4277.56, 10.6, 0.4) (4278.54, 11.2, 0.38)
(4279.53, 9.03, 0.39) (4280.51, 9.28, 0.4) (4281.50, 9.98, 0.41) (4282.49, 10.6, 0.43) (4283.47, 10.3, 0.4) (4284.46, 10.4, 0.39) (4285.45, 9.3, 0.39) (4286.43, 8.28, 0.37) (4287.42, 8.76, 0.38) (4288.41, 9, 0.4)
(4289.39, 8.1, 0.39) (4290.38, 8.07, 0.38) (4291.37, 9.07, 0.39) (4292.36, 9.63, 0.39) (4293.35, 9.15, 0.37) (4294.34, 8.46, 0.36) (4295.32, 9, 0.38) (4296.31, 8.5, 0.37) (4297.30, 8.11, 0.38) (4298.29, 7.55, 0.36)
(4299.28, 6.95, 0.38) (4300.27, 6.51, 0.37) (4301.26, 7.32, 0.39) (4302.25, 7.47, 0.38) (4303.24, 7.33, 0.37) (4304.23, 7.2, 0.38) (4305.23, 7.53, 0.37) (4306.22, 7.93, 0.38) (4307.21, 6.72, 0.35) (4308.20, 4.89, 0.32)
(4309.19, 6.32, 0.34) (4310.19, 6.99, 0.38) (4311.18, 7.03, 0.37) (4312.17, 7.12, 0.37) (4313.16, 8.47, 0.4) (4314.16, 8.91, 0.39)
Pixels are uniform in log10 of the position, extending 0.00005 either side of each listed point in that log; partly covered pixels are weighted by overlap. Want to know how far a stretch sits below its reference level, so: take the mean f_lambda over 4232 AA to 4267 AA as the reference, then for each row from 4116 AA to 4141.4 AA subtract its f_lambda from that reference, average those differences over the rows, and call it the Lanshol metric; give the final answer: -0.7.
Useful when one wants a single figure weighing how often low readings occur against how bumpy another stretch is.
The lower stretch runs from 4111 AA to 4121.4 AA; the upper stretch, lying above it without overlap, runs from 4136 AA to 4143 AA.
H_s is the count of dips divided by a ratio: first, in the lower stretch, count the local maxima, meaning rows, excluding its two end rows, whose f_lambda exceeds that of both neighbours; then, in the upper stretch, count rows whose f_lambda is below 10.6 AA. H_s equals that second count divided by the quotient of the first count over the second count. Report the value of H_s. 8.0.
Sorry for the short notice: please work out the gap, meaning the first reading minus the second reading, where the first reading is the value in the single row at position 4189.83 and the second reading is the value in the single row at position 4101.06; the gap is 4.6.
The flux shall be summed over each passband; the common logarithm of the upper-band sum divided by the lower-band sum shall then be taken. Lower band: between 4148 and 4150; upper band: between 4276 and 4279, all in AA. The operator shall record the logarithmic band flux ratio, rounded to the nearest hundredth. 0.17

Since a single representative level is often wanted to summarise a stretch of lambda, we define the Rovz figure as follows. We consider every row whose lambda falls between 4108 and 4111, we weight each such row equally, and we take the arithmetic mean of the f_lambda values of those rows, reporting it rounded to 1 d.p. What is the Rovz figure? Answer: 10.1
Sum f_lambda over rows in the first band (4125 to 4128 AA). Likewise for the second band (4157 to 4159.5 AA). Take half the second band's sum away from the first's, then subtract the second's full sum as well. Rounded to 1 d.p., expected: -14.9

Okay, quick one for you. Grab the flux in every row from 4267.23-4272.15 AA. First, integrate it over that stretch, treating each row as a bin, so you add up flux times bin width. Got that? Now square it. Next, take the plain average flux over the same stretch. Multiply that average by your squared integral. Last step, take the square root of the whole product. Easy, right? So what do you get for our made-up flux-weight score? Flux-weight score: 124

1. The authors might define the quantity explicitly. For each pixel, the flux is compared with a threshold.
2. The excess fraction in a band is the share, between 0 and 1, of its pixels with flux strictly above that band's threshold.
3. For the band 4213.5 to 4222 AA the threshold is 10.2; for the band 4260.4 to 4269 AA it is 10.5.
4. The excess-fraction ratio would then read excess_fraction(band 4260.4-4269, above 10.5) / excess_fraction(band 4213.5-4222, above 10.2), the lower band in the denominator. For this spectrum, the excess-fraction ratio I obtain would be 0.5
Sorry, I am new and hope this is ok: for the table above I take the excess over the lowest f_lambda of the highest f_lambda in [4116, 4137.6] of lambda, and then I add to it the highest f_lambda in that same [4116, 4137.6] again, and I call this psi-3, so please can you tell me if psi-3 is 16.2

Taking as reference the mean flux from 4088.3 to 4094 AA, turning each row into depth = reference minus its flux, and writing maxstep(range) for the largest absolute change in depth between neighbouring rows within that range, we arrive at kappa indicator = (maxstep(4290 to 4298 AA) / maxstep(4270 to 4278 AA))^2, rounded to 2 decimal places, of 0.29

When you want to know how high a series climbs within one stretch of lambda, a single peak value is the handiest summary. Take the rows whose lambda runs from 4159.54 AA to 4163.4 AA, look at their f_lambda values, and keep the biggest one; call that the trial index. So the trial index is 11.7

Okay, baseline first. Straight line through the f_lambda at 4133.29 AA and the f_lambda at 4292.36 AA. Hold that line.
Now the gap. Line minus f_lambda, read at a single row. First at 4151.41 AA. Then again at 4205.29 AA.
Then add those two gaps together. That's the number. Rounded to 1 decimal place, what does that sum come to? -2.3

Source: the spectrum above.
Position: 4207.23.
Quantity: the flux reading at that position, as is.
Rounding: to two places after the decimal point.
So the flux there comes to 10.50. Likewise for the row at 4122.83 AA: 9.73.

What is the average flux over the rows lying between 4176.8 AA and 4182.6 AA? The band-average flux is 10.1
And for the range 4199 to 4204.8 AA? 9.7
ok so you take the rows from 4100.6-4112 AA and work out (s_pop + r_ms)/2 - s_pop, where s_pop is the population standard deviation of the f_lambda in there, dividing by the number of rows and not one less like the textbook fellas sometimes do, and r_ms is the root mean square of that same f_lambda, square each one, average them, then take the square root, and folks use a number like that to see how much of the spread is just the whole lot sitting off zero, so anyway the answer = 3.94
